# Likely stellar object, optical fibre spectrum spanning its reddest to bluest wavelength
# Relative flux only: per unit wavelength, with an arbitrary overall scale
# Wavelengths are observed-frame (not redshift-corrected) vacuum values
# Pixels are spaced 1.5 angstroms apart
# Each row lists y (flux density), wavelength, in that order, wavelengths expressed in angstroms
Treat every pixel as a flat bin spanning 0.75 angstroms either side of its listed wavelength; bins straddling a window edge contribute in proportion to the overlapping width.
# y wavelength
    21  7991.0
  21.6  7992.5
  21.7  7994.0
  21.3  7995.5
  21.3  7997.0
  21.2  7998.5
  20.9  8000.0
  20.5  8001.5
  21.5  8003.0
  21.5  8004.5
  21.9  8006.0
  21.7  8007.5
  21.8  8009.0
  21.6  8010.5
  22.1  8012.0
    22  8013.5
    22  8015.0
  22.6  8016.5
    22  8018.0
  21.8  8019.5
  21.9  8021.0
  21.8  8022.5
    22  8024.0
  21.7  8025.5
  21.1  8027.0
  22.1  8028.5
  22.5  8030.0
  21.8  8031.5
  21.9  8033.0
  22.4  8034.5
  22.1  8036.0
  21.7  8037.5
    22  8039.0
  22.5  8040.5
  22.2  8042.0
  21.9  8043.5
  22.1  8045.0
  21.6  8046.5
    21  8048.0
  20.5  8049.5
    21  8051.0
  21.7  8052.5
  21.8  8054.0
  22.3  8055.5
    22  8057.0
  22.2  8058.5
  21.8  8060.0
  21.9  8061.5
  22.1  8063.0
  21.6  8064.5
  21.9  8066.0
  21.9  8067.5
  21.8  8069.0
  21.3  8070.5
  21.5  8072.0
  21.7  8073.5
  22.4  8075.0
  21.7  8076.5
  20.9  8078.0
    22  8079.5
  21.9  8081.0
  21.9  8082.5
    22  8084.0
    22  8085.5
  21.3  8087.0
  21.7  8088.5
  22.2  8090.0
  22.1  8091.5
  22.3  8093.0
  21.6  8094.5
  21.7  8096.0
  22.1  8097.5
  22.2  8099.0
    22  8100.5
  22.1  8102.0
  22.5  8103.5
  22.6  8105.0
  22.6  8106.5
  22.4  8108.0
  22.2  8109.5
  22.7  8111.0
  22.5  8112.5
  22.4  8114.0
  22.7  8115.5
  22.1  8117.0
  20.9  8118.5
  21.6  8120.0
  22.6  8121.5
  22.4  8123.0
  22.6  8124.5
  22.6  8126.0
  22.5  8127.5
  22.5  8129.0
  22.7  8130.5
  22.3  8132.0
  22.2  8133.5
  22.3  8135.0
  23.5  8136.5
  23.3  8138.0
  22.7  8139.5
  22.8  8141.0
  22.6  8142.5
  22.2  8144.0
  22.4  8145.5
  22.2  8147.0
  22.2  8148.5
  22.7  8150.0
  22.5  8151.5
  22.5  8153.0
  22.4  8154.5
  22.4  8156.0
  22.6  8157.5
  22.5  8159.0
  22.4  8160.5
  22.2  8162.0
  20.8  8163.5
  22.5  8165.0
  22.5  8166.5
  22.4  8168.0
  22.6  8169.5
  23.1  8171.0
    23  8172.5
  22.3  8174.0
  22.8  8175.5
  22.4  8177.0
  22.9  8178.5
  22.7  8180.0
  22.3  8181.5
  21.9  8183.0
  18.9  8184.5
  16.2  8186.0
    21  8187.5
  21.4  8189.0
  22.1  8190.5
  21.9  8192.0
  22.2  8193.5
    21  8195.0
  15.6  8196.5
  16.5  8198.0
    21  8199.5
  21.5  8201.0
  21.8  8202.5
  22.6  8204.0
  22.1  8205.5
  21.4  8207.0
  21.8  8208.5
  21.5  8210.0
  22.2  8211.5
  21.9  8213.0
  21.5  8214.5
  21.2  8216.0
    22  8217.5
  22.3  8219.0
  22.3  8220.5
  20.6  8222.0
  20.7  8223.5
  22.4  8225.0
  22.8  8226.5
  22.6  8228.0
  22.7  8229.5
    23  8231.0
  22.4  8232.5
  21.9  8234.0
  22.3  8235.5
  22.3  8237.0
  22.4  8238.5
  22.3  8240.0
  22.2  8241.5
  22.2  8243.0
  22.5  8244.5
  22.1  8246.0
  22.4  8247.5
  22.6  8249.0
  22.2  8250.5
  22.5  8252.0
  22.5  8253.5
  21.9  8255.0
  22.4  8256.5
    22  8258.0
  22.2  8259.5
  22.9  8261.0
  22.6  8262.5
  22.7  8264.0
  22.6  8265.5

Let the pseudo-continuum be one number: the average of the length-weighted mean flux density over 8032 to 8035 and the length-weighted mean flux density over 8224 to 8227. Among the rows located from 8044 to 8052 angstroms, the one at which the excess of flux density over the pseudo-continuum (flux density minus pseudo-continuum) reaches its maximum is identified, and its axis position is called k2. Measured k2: 8045.0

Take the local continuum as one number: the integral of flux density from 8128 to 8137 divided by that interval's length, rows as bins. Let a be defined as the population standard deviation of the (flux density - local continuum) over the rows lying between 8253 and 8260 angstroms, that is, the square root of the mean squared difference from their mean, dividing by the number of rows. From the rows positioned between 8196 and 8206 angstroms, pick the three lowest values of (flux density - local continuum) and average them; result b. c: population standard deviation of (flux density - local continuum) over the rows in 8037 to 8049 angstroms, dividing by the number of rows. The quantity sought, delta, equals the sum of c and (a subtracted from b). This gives -4.66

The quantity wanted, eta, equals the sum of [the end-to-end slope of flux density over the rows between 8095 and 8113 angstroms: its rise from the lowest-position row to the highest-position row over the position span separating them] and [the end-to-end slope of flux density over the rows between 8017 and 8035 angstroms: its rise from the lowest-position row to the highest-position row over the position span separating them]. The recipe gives 0.073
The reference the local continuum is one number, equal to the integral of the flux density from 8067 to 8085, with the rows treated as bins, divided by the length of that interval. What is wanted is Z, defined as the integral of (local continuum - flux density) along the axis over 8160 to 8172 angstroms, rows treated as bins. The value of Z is -6.9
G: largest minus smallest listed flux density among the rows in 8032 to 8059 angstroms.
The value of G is 2.0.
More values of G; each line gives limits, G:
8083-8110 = 1.3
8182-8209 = 7.0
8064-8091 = 1.5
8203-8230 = 2.2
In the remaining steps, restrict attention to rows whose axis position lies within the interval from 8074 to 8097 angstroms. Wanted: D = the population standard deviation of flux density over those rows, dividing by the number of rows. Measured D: 0.37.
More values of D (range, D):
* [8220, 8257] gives 0.53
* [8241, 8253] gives 0.17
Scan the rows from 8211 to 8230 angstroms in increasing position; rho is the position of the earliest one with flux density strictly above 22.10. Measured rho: 8211.5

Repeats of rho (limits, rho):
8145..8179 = 8145.5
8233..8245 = 8235.5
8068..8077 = 8075.0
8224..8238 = 8225.0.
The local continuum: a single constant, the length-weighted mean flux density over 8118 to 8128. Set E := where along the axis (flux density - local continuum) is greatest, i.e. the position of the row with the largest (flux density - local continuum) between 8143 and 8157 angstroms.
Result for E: 8150.0 angstroms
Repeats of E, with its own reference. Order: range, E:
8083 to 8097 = 8093.0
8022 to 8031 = 8030.0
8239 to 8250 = 8249.0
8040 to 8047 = 8040.5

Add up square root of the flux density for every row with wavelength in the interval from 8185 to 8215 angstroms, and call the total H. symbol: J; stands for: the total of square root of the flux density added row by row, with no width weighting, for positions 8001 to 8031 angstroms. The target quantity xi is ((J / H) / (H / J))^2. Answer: 1.10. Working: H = 91.2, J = 93.4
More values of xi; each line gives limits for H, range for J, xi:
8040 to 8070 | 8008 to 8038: 1.01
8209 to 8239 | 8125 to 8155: 1.05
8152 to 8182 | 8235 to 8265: 0.99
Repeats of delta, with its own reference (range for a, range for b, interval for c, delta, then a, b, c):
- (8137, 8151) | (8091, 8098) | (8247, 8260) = -0.87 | 0.3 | -0.8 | 0.23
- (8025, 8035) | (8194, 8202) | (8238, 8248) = -5.16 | 0.4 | -4.9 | 0.13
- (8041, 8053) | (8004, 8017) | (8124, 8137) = -1.16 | 0.6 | -1.0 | 0.36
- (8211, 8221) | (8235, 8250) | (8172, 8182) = -0.51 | 0.4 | -0.4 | 0.27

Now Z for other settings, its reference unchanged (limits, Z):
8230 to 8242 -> -7.3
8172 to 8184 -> -8.4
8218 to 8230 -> -3.4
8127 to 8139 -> -11.0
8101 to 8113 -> -8.3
